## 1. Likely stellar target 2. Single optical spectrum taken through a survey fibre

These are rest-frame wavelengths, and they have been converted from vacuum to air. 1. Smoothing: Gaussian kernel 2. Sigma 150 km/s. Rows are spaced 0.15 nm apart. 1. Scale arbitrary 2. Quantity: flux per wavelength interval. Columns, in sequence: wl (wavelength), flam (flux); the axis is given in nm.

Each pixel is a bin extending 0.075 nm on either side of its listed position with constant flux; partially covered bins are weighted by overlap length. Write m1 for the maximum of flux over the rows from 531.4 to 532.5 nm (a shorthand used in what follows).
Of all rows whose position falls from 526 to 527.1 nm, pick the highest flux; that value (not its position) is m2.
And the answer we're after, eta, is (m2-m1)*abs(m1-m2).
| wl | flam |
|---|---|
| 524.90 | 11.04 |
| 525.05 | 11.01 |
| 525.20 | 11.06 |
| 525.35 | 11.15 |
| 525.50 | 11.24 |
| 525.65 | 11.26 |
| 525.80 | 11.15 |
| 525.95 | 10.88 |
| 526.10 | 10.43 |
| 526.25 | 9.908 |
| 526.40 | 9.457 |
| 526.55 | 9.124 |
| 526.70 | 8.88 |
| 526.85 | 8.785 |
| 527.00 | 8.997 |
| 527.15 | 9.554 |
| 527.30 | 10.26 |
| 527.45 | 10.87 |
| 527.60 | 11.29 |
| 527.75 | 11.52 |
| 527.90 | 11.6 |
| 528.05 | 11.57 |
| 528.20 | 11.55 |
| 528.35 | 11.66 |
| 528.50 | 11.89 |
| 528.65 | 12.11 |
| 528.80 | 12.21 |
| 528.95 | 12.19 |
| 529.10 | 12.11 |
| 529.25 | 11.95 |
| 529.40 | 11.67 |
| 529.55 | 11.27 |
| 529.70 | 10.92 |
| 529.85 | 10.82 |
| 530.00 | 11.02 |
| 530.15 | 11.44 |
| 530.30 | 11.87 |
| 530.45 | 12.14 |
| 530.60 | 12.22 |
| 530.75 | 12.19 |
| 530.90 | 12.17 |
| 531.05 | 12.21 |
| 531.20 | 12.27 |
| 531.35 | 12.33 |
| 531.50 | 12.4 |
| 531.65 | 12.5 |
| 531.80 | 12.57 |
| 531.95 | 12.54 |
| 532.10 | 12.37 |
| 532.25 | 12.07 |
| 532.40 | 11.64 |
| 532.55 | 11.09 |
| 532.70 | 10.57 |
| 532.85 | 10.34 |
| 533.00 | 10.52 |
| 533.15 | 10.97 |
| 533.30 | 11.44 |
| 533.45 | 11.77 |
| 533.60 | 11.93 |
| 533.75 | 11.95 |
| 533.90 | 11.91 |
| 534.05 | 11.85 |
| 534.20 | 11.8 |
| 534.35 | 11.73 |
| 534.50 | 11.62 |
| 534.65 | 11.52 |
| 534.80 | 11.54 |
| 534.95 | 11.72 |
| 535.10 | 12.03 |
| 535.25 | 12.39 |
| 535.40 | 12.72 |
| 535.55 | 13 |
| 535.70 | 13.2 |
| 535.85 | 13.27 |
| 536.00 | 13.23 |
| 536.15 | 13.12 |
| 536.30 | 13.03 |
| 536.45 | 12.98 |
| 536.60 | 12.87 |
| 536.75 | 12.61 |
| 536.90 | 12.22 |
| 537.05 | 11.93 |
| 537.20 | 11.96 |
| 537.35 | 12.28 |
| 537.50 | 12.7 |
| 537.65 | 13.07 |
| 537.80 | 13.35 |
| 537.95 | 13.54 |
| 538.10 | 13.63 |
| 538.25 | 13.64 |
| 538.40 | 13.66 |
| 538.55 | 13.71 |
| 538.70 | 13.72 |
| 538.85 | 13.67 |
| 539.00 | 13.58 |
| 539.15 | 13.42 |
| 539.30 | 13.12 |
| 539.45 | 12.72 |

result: -4.6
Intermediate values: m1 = 12.57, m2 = 10.43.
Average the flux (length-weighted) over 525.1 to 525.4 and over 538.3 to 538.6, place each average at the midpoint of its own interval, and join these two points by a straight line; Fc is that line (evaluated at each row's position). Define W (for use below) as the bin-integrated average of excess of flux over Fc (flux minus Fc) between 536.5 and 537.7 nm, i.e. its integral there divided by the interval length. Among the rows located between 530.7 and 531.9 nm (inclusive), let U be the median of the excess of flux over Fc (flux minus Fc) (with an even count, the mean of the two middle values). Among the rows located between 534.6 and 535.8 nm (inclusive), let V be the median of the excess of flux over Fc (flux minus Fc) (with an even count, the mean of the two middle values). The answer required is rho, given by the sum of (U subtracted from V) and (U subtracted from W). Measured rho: -1.9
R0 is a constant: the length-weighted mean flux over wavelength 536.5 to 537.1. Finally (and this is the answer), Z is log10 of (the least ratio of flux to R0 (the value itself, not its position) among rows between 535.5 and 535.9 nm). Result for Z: 0.019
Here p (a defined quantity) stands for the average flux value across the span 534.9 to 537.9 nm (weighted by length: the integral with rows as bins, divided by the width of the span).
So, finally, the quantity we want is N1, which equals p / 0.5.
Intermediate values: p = 12.7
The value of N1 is 25.4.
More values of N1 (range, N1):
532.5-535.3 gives 23.0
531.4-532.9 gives 23.7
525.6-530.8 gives 22.1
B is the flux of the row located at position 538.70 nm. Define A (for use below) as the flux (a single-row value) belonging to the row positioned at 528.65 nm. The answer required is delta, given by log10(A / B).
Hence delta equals -0.054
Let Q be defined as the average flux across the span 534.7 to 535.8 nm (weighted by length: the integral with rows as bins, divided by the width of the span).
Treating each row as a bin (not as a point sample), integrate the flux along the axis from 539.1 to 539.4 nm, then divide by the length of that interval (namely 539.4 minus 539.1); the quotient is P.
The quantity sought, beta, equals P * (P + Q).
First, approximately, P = 13.2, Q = 12.4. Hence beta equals 338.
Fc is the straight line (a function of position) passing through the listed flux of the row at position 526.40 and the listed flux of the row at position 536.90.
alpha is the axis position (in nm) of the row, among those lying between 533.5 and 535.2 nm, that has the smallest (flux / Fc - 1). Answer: 534.80 nm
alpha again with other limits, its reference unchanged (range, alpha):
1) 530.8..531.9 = 531.05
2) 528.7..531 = 529.85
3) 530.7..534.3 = 532.85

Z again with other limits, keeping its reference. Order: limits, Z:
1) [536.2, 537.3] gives -0.019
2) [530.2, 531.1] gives -0.021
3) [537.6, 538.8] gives 0.021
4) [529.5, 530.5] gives -0.061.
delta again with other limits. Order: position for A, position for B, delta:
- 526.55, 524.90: -0.083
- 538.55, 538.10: 0.003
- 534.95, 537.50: -0.035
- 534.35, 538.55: -0.068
